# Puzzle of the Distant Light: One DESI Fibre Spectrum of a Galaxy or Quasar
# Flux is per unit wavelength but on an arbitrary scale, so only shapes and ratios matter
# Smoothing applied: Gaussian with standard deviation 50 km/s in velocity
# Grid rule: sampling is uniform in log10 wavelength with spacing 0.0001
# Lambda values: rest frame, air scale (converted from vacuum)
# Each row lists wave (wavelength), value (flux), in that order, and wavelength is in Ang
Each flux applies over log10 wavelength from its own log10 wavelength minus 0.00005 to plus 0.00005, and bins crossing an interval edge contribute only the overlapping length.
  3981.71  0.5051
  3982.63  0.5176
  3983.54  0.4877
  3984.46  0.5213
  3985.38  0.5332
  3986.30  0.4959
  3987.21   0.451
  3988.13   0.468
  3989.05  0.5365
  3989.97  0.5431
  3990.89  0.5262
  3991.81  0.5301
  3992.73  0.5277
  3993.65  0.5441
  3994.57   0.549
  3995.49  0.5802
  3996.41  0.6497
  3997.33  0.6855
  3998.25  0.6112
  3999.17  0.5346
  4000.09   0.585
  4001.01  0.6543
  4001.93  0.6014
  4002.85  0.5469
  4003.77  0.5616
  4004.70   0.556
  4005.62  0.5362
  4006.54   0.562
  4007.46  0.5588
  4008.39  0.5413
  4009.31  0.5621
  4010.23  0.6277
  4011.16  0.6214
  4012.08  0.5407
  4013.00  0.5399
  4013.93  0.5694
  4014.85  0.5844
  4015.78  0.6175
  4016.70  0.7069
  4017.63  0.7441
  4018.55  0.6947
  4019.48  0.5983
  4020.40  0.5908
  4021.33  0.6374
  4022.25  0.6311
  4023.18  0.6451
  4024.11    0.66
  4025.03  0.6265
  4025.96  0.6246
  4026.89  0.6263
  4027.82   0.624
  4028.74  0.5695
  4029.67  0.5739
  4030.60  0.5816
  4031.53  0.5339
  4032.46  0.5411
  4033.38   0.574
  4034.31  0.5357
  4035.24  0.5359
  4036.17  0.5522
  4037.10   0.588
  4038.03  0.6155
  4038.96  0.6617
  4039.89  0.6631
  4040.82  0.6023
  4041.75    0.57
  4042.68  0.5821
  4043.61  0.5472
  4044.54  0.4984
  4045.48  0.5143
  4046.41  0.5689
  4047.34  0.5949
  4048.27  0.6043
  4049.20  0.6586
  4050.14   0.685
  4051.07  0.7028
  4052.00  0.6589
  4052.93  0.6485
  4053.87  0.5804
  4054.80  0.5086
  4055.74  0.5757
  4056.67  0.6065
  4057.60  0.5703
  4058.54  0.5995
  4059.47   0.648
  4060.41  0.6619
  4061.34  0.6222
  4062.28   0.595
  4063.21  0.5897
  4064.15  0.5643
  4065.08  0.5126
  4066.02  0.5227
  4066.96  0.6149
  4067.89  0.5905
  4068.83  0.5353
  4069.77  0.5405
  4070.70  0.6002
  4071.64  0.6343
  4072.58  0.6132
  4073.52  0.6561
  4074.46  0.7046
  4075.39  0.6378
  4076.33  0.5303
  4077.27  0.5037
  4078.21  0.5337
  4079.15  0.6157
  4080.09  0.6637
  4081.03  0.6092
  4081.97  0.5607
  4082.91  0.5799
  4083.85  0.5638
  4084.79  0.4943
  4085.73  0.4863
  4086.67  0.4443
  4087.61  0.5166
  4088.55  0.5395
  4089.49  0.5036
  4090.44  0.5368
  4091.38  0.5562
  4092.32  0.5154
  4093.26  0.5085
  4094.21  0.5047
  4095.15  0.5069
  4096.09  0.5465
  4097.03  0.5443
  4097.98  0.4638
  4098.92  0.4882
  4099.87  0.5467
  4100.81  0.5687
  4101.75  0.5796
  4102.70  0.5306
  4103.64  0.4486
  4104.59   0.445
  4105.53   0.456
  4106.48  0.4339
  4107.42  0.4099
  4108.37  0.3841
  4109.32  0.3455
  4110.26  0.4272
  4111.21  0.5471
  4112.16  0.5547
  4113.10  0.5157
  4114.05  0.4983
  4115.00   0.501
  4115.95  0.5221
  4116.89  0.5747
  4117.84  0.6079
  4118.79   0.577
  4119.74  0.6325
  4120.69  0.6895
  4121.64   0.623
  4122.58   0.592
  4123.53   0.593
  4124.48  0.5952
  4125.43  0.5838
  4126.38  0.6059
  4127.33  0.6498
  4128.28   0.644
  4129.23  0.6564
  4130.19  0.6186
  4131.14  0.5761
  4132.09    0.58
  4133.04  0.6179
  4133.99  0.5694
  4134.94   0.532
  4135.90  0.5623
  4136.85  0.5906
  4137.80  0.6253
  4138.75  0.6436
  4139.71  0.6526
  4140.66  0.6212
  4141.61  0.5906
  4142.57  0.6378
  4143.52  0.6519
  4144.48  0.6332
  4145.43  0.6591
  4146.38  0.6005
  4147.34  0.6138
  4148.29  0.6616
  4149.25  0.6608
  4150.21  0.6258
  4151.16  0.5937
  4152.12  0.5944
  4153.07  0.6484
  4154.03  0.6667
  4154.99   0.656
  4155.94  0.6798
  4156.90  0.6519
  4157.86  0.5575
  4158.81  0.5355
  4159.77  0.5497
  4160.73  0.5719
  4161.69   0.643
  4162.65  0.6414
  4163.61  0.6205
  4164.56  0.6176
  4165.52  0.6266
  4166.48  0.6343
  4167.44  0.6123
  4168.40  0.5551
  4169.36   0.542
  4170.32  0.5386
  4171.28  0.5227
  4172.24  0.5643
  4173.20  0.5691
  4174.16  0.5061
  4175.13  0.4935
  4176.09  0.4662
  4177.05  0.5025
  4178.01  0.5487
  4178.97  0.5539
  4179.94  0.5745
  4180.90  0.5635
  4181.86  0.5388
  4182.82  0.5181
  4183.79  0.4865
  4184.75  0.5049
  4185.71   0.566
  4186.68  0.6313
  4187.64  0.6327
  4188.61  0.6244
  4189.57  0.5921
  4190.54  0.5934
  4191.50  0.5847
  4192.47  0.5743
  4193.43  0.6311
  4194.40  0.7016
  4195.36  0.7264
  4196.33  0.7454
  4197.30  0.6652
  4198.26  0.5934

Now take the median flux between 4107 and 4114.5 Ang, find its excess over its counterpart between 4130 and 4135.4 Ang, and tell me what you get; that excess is -0.12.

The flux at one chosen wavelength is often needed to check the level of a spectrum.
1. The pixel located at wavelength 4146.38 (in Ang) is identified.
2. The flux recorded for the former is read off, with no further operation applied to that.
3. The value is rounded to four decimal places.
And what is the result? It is 0.6005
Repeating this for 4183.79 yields 0.4865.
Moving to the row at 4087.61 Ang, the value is 0.5166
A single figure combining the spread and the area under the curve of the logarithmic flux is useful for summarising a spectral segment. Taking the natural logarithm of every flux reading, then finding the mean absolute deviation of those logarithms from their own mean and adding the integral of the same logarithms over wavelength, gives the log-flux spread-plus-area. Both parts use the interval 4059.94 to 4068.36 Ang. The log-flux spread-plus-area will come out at -4.5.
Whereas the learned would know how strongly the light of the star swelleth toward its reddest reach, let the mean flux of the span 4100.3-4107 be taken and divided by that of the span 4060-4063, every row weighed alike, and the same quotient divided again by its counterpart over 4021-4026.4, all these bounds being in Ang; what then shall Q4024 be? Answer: 1.2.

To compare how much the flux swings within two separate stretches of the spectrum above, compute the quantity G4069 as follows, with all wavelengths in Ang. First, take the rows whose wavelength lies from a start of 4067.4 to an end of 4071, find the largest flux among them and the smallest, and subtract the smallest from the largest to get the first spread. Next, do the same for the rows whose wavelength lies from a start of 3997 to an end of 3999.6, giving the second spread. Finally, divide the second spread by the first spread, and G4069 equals 2.3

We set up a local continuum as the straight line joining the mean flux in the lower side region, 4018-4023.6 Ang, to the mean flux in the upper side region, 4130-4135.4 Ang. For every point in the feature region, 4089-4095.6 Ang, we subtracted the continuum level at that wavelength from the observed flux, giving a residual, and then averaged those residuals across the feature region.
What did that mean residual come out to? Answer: -0.082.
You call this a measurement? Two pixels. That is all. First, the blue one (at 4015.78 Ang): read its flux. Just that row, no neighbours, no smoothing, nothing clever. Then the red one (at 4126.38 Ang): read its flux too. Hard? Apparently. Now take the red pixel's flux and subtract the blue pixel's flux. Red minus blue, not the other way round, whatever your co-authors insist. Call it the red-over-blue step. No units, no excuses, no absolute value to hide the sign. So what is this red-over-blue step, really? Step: -0.01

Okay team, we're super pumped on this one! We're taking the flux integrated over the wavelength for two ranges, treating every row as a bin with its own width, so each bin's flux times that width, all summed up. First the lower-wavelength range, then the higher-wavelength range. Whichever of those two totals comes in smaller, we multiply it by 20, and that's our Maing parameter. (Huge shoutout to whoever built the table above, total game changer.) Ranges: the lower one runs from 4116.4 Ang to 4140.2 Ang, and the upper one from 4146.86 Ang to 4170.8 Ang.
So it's 289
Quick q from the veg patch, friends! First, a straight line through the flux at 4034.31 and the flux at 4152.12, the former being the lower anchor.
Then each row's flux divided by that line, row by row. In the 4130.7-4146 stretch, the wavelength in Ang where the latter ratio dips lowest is 4134.94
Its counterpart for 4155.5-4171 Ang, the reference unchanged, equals 4170.32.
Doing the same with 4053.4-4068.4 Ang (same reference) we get 4065.08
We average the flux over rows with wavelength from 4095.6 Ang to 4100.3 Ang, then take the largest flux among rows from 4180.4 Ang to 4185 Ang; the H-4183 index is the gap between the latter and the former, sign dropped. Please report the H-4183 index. 0.046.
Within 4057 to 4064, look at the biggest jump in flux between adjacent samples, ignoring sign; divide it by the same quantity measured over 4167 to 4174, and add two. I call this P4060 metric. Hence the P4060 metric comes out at 2.85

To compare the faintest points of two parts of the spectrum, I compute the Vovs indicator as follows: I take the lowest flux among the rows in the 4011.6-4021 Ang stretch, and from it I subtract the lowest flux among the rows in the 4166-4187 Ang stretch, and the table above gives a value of 0.07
